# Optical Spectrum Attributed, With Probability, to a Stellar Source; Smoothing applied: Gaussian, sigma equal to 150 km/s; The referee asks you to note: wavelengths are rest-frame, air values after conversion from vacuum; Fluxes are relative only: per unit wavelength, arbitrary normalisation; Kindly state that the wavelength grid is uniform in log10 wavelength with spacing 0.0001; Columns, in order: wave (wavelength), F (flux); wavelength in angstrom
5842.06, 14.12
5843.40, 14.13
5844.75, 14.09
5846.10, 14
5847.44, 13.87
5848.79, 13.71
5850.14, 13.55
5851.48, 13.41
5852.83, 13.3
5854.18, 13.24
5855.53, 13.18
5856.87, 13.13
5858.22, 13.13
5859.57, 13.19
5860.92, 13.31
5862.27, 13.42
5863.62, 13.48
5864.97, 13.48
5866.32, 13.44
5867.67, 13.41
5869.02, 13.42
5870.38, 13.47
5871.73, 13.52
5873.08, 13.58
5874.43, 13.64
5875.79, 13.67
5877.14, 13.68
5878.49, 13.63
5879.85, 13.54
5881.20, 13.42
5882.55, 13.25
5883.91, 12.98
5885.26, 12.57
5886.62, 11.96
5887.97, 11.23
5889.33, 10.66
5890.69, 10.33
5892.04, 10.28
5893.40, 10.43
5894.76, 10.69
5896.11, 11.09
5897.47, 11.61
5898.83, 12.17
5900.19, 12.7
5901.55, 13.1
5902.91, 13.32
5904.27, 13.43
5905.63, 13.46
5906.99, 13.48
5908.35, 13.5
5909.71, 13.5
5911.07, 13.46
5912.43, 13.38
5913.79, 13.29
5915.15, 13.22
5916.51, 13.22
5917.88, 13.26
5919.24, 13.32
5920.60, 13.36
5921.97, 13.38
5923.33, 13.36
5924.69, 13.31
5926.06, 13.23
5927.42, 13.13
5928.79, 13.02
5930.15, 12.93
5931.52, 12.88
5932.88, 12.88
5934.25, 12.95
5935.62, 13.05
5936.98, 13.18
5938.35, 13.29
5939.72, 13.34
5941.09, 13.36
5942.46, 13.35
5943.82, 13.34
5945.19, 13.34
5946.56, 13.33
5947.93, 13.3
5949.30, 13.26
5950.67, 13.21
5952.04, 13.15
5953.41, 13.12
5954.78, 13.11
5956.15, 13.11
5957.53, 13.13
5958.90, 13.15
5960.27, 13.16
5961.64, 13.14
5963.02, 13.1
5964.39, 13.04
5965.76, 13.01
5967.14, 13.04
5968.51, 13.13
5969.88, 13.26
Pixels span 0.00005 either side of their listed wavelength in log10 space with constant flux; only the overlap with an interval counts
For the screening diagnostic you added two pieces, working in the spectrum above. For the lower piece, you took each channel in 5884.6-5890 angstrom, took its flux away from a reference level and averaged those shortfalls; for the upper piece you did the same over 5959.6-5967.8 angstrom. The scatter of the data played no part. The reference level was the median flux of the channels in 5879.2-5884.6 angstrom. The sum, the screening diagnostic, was 2.0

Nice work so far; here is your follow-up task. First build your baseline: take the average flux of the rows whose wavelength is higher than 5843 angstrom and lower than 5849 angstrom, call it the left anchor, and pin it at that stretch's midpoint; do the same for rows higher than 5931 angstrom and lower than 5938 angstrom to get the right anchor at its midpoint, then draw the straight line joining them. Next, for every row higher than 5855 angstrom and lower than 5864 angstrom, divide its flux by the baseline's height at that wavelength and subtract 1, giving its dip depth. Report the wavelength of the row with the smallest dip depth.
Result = 5856.87 angstrom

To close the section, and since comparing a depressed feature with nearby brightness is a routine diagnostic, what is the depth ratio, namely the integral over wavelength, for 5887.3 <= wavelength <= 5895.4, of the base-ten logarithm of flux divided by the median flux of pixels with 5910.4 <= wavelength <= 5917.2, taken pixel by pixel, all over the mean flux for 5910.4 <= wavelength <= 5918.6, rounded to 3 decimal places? -0.060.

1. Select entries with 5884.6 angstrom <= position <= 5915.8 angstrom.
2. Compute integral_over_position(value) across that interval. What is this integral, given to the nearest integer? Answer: 384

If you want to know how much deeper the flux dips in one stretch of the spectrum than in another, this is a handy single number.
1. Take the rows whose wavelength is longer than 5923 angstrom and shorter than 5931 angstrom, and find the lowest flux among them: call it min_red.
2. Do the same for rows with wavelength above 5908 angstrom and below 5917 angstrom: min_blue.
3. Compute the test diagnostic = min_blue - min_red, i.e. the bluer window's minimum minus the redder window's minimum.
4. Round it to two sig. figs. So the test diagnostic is 0.29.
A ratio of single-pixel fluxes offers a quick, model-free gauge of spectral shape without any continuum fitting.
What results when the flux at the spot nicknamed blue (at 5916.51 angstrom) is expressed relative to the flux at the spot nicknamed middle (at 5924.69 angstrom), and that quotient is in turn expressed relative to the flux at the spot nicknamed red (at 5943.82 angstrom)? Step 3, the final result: 0.074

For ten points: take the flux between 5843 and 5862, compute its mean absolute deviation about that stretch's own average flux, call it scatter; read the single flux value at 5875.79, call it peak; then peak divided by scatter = 43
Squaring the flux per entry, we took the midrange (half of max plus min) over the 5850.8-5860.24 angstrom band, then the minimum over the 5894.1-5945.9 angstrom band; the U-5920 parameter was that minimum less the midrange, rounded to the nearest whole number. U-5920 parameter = -62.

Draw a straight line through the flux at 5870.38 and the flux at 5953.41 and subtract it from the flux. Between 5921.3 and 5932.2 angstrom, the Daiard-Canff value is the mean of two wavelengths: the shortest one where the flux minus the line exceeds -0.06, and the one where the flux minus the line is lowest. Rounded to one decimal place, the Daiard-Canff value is 5926.7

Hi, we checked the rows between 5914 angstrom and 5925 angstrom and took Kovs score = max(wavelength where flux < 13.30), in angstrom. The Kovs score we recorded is 5917.88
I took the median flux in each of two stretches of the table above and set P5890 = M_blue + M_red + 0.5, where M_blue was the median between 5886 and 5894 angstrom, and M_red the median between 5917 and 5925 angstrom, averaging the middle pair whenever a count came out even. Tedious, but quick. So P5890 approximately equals 24.4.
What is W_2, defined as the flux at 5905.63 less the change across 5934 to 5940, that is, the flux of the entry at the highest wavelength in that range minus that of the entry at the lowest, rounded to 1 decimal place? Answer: 13.1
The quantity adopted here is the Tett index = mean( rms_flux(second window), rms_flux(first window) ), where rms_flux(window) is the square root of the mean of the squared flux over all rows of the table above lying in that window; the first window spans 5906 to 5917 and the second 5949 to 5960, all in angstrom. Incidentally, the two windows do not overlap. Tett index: 13.3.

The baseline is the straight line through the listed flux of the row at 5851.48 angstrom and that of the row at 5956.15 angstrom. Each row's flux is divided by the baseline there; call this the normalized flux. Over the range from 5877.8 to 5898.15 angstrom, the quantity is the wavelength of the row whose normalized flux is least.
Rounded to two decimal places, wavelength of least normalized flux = 5892.04 angstrom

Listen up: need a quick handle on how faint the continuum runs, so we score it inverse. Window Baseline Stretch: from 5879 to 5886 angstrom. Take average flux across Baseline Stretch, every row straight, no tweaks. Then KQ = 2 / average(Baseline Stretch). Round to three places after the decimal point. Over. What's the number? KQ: 0.152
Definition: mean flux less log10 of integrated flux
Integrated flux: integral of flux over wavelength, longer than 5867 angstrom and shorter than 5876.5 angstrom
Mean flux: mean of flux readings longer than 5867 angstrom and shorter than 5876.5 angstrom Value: 11.4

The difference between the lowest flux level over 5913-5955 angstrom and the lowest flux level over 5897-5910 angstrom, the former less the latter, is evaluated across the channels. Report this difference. 1.3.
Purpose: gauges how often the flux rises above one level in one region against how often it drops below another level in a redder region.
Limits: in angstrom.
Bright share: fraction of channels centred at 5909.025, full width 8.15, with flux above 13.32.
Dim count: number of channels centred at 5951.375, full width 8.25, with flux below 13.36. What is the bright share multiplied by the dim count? 6.0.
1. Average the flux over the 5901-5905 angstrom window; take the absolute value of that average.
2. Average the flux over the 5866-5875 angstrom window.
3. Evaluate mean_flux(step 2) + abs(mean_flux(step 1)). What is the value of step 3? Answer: 26.8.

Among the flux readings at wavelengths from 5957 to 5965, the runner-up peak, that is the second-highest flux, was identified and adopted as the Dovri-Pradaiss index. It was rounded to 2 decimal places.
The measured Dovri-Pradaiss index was 13.15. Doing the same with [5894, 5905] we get 13.32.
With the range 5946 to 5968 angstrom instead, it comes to 13.30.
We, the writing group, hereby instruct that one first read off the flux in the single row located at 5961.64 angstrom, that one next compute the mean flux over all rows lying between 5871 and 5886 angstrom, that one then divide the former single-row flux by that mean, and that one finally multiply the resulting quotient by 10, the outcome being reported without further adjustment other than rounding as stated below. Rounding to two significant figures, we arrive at 9.8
